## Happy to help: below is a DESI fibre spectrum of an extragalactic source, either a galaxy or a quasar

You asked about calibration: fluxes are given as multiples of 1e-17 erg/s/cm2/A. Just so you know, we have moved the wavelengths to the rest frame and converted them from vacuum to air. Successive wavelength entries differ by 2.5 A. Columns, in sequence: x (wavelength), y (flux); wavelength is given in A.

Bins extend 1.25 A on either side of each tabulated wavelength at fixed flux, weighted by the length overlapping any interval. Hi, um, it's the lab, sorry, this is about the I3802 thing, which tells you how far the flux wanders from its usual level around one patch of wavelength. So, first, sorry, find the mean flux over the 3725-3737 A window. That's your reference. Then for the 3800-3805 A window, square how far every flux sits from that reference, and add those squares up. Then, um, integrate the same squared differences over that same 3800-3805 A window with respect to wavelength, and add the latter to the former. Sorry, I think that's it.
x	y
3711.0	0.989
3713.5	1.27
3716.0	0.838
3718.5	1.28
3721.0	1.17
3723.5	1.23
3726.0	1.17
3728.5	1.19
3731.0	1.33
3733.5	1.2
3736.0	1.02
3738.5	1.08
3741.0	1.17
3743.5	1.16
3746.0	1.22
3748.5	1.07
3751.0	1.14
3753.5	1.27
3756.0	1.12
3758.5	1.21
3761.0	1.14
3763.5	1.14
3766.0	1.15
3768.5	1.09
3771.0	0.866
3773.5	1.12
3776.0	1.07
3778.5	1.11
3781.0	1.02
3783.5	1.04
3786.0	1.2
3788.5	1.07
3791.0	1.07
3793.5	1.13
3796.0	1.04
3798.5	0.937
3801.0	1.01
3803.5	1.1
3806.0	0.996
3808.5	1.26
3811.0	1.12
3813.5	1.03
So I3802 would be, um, 0.13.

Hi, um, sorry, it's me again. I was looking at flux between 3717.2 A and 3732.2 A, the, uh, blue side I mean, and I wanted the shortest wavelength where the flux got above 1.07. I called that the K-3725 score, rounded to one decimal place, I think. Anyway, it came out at 3718.5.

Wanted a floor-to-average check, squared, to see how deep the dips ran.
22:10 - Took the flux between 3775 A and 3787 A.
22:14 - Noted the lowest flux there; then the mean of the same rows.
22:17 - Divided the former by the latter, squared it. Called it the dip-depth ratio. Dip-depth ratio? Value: 0.88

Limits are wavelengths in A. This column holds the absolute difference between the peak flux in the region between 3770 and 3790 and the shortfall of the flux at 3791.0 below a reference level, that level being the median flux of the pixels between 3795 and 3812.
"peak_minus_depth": 1.23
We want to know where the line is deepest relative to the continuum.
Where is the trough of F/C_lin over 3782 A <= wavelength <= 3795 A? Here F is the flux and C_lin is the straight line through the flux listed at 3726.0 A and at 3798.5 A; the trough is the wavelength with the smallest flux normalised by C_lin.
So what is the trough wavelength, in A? 3783.5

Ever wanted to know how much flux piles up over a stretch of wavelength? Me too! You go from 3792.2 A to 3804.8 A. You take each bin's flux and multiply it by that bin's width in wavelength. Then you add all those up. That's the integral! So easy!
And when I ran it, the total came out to 13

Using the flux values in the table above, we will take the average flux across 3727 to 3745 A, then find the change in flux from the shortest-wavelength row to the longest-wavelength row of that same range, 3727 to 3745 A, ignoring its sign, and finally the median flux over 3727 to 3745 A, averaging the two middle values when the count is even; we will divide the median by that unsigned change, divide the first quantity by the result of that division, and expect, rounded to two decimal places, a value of 0.03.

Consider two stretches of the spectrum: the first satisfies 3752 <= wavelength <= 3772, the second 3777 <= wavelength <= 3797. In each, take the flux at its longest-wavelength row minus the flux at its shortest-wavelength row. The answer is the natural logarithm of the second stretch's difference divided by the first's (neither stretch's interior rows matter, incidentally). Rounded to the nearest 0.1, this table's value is -1.8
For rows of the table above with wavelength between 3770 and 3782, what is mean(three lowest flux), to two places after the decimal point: 0.99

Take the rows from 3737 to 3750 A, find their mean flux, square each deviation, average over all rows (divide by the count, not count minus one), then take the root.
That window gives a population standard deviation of 0.057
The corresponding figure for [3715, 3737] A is 0.139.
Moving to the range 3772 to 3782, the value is 0.039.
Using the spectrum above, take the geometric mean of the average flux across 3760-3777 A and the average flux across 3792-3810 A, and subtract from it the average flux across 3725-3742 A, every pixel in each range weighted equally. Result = -0.091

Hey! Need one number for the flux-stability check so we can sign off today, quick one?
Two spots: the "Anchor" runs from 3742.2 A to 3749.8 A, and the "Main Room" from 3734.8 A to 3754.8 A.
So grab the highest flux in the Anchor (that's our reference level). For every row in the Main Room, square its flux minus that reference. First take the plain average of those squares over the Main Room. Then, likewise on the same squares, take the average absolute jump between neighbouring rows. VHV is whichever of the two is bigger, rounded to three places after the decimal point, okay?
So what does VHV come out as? 0.012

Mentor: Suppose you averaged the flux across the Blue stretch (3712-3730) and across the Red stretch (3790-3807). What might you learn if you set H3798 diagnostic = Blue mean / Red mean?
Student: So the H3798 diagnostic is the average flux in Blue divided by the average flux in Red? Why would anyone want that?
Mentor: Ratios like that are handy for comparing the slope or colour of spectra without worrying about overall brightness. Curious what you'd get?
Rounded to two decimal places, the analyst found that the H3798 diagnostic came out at 1.12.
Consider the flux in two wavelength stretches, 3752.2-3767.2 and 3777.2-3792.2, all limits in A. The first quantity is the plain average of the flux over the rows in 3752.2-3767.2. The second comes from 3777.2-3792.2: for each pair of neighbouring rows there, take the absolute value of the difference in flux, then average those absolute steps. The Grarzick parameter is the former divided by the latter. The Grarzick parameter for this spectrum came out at 14.6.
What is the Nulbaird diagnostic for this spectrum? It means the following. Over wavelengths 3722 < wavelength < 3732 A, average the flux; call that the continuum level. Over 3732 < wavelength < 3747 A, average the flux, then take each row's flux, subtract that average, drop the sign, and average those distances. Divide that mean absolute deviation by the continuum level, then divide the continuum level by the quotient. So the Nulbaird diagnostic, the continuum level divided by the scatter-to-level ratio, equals 25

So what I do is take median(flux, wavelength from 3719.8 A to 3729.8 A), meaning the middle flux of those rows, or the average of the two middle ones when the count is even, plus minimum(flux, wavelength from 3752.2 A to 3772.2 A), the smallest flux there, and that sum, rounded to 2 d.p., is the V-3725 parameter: 2.05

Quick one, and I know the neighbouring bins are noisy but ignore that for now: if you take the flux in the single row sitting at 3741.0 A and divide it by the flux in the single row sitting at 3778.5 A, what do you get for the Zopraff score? 1.05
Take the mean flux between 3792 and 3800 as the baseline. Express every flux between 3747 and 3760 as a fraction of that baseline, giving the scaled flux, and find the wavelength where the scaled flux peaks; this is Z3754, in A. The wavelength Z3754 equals 3753.5 A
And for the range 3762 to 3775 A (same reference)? 3766.0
